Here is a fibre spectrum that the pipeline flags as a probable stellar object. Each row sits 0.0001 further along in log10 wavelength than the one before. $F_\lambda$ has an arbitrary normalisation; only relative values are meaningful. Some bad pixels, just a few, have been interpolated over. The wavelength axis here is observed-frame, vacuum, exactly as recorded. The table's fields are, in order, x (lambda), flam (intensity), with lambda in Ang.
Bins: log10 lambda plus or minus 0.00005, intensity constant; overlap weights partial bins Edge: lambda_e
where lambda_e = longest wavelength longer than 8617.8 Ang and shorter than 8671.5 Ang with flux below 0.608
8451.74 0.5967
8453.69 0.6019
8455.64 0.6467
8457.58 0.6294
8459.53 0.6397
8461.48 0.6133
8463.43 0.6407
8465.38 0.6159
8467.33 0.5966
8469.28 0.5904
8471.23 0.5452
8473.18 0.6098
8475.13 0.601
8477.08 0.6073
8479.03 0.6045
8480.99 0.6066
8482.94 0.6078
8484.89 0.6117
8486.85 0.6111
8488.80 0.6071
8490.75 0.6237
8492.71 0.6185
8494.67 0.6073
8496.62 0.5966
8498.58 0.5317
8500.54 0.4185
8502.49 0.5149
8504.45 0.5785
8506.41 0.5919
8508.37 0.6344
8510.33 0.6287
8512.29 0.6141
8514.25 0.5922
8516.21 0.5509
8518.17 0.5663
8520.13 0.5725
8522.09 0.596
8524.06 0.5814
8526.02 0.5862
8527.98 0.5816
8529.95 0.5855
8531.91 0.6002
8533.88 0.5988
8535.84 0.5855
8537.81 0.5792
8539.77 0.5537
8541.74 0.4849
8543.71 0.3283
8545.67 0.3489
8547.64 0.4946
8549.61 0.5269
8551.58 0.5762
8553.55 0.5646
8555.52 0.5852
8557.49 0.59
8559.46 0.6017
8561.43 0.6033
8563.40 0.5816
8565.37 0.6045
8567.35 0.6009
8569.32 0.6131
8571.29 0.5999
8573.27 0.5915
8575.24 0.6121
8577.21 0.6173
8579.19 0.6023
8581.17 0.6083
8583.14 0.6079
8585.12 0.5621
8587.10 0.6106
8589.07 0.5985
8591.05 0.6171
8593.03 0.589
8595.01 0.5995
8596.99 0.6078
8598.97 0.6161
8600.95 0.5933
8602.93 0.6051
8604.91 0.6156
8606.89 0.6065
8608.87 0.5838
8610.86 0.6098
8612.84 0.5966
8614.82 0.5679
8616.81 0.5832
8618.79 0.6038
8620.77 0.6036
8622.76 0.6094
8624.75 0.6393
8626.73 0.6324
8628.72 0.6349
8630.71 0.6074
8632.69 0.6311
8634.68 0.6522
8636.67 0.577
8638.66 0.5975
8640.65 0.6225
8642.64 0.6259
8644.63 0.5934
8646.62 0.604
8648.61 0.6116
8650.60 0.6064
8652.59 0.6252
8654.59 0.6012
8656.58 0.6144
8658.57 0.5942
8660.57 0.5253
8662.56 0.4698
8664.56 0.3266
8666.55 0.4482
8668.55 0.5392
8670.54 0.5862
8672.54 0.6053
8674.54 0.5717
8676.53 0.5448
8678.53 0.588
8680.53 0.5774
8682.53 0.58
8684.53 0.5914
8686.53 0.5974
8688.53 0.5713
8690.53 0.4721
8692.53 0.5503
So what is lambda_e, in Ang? 8670.54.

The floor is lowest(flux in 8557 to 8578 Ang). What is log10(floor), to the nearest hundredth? -0.24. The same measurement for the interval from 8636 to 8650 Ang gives -0.24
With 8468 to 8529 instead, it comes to -0.38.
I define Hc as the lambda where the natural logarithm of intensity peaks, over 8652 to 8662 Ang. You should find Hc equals 8652.59 Ang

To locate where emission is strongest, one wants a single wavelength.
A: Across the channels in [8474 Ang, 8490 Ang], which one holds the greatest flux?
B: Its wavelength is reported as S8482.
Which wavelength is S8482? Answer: 8484.89 Ang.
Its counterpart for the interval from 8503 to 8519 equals 8508.37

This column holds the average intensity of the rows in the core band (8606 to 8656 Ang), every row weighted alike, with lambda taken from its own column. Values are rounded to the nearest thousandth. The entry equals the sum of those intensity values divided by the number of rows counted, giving 0.609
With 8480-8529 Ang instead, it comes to 0.585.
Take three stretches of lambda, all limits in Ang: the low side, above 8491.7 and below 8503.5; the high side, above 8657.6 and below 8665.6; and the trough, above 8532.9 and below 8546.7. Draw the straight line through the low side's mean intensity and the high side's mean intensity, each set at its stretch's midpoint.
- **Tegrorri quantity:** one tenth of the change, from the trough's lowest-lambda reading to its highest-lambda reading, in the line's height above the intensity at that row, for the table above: 0.0245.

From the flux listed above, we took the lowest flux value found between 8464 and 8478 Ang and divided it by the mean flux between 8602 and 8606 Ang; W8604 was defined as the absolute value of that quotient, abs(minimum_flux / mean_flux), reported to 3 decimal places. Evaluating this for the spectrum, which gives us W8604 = 0.893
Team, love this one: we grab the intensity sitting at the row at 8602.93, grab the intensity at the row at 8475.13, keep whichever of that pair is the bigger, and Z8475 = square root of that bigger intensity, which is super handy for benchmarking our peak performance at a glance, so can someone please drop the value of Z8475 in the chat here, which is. 0.778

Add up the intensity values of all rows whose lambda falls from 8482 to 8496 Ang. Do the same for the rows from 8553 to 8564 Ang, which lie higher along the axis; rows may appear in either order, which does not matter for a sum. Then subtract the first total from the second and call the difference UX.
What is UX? -1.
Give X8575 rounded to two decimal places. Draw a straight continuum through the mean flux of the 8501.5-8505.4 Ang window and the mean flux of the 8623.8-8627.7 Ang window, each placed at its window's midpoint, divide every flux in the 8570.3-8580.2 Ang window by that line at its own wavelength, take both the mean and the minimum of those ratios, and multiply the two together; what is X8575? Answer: 1.00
